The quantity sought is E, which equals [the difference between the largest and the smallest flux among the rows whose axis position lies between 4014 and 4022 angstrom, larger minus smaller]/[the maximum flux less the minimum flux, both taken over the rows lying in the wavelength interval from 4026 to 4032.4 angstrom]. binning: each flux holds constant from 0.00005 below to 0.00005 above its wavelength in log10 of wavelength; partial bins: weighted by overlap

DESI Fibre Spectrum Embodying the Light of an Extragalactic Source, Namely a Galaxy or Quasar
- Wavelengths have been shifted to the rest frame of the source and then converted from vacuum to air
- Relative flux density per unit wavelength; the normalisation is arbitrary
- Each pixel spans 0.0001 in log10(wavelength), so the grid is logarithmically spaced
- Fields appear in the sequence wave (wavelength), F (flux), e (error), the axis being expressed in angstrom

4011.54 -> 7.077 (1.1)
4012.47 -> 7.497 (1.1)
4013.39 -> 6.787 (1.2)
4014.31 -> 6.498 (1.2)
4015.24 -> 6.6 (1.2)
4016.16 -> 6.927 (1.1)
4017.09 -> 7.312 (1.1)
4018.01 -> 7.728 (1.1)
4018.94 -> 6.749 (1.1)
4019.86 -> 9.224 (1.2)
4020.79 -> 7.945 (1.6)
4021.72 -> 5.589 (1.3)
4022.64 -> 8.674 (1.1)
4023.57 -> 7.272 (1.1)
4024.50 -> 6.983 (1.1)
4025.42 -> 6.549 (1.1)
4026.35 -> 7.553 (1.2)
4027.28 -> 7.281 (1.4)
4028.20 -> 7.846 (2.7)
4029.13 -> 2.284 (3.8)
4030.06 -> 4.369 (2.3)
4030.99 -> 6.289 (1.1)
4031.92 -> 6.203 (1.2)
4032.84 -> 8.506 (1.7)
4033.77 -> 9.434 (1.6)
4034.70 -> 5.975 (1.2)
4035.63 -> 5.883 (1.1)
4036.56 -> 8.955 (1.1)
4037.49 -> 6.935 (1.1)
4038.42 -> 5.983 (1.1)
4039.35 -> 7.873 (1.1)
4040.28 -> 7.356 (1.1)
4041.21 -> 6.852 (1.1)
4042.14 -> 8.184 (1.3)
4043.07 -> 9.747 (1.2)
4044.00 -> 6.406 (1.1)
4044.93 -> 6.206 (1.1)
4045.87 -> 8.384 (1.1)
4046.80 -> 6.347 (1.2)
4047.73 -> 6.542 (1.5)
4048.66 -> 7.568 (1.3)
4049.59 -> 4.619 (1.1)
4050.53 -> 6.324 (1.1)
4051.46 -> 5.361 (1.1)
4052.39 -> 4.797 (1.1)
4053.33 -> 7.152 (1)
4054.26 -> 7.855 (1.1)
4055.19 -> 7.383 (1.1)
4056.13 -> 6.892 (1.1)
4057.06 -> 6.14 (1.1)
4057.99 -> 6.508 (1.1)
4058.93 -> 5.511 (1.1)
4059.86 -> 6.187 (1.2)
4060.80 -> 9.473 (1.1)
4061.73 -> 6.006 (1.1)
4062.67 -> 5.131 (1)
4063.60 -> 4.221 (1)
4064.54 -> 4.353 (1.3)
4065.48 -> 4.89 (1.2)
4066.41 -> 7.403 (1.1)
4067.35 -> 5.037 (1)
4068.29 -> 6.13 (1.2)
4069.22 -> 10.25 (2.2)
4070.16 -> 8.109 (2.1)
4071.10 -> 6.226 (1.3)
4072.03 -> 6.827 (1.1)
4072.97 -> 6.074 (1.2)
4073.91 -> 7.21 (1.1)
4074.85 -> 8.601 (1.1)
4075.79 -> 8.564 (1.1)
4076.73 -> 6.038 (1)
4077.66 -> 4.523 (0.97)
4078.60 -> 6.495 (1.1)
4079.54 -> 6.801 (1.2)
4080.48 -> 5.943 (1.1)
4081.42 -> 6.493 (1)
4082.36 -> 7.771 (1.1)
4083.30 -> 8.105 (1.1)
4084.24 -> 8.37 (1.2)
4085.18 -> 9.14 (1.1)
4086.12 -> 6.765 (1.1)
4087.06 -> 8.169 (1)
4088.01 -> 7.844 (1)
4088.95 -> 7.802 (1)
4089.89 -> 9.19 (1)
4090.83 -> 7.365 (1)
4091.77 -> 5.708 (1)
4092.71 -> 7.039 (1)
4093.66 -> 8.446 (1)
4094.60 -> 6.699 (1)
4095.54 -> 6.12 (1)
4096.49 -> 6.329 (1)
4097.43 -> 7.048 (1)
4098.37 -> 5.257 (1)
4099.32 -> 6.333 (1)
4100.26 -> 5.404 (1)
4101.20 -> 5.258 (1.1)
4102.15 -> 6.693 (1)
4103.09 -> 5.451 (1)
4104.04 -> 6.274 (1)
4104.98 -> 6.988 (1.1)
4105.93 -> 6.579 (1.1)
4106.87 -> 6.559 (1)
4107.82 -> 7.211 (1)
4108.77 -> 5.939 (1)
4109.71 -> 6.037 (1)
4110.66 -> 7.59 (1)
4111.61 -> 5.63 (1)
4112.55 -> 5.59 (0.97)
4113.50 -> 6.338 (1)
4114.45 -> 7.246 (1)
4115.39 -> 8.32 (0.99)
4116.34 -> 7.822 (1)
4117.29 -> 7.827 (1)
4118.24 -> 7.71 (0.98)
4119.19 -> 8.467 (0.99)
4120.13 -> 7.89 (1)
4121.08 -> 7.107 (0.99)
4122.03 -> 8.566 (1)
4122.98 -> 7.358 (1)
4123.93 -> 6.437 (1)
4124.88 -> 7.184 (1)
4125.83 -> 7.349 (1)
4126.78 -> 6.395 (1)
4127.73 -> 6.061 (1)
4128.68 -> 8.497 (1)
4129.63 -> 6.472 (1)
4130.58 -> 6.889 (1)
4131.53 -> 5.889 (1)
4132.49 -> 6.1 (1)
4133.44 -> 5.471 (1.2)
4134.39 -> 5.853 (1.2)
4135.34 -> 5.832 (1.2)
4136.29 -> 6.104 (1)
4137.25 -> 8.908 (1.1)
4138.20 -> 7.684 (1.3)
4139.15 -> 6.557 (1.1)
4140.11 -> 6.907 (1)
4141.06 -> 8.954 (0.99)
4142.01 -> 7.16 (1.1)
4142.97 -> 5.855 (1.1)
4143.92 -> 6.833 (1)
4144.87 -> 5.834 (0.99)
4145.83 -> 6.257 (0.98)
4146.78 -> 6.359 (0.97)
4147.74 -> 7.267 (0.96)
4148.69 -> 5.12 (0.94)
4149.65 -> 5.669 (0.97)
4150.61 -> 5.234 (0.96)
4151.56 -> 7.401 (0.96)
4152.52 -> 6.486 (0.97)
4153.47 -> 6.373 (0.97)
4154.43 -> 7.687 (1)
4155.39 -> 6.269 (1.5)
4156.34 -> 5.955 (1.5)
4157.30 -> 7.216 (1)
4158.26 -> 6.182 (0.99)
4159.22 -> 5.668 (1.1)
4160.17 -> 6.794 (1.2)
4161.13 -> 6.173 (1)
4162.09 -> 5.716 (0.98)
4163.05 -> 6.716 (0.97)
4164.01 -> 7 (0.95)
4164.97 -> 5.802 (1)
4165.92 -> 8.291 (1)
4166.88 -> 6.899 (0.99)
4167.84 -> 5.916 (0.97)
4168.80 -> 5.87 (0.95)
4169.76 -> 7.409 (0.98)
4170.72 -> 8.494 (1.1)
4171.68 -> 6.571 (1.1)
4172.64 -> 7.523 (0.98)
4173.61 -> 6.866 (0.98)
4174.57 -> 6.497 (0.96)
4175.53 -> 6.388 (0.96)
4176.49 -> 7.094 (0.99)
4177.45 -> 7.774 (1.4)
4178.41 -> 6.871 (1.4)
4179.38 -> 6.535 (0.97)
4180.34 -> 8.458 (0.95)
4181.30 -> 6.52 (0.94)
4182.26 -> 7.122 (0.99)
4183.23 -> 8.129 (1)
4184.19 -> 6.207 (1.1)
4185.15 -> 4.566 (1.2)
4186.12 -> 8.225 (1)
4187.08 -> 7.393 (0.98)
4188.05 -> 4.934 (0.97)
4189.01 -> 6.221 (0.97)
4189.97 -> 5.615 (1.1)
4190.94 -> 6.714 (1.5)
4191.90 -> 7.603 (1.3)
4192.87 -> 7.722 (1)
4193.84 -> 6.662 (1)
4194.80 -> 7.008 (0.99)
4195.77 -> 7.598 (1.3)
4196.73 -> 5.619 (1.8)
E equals 0.7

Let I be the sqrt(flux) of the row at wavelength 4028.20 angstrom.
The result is 2.80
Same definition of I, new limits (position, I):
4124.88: 2.68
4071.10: 2.50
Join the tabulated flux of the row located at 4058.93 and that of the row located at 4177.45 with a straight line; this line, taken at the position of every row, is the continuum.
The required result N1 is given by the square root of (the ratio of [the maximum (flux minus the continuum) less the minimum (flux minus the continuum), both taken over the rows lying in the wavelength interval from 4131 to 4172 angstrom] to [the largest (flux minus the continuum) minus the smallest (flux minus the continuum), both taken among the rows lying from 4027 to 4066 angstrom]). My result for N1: 0.75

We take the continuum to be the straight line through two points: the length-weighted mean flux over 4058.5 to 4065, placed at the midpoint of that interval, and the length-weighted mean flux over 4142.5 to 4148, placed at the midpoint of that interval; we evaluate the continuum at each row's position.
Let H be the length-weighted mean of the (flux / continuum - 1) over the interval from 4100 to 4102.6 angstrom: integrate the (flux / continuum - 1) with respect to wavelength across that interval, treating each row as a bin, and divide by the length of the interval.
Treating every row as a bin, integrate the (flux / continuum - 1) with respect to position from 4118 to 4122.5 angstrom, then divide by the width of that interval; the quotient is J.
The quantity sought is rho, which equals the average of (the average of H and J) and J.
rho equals 0.20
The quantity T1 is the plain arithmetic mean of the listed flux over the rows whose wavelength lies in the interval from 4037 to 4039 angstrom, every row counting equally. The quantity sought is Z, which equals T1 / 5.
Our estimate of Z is 1.29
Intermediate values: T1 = 6.5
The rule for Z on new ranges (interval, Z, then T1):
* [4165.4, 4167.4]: 1.52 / 7.6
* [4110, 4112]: 1.32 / 6.6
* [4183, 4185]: 1.43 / 7.2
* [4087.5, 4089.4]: 1.56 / 7.8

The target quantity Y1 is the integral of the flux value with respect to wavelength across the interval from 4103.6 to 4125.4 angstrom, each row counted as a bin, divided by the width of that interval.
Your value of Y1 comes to 7.08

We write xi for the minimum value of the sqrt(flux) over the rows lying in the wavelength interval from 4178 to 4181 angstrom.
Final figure 2.56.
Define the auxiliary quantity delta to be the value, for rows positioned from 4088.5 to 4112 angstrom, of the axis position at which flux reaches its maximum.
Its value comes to 4089.89 angstrom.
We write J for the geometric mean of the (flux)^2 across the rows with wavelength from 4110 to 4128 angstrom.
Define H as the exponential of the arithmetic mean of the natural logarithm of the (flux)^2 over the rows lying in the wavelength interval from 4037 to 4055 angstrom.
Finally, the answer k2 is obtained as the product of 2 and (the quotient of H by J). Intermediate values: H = 46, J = 51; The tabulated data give 1.8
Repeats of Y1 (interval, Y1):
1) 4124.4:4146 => 6.75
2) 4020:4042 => 6.95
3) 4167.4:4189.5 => 6.85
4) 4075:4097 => 7.23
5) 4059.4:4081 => 6.54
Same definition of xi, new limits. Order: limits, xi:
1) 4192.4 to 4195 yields 2.58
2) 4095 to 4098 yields 2.47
